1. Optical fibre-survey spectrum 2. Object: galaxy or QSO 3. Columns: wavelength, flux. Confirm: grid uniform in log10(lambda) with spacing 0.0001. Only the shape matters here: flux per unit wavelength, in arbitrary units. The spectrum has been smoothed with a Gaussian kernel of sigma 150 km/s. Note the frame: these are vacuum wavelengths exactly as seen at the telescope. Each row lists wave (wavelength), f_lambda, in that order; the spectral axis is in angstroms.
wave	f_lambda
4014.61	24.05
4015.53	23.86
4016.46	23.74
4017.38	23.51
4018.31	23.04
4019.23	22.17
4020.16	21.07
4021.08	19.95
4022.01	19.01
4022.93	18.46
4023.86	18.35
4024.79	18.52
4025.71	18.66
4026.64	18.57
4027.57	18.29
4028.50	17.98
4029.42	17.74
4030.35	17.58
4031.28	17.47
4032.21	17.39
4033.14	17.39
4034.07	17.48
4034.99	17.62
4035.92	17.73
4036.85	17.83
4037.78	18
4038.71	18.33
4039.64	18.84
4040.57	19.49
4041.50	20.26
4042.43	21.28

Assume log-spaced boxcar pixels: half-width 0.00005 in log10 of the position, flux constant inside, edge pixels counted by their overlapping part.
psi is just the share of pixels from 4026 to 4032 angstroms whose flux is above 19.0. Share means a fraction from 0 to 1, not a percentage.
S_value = 0.00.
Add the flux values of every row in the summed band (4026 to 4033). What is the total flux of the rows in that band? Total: 125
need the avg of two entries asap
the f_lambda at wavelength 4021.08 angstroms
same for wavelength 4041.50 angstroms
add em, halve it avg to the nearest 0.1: 20.1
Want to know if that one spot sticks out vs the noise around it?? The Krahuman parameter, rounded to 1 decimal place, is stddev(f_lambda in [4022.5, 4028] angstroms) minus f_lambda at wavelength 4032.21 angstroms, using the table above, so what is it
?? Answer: -17.3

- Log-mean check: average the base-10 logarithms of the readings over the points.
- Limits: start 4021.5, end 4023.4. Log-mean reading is 1.27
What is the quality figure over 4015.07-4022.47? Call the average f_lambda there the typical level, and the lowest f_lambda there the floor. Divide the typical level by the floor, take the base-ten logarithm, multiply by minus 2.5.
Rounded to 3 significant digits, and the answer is -0.161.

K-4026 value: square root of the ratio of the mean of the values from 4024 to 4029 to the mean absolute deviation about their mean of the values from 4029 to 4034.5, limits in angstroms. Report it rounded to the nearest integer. 13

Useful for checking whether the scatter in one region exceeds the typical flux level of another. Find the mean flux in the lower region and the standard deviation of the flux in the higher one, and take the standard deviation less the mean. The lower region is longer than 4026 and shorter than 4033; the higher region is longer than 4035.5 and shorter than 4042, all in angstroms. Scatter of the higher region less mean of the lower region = -17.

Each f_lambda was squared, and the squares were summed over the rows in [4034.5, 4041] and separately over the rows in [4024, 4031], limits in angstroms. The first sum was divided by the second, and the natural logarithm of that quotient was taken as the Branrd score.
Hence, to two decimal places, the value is 0.01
